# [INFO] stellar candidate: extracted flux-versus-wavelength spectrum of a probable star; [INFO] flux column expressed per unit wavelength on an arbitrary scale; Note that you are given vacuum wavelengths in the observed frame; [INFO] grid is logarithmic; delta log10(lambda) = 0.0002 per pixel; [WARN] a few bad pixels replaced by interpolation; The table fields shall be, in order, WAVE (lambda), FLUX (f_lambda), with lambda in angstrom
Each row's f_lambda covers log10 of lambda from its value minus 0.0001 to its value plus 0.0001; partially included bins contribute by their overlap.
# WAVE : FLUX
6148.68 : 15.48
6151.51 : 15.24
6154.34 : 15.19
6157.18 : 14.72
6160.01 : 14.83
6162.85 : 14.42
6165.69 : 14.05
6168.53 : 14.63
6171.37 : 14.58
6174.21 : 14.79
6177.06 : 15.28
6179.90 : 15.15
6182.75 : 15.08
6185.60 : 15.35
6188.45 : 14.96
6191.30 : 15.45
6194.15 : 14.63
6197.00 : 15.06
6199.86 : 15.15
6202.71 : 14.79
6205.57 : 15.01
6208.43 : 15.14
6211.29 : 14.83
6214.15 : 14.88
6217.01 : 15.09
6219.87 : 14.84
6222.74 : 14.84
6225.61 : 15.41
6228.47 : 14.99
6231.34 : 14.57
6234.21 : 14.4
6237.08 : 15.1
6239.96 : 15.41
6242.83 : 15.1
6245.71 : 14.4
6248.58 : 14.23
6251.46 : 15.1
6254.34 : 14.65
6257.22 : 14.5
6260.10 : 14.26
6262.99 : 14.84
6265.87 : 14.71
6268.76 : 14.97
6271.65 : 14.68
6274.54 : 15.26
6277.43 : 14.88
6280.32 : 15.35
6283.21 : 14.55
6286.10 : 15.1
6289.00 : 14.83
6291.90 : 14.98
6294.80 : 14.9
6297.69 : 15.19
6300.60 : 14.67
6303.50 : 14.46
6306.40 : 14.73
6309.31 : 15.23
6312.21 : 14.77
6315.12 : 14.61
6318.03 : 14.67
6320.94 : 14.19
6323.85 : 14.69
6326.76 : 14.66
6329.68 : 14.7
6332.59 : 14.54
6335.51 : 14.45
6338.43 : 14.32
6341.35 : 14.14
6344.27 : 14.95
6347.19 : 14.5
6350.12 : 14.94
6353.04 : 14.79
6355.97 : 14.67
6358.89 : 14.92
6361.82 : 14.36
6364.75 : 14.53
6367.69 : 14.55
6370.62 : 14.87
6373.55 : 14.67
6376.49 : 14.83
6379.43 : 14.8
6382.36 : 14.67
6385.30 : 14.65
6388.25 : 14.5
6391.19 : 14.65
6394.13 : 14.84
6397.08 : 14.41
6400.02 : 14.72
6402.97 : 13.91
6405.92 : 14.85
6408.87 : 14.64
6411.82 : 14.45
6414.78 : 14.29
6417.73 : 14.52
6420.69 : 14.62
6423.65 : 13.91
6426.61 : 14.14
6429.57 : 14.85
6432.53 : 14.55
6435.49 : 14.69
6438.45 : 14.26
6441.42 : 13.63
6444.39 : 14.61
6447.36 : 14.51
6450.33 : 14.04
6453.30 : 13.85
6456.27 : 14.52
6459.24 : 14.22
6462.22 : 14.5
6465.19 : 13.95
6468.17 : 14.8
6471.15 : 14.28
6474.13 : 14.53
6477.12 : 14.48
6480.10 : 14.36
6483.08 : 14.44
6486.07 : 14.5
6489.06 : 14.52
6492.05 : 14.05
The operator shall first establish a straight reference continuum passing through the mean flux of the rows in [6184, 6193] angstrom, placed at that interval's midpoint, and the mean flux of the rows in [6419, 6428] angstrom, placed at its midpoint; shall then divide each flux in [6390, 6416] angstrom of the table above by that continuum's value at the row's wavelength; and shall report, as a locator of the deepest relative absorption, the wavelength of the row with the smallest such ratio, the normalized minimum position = 6402.97 angstrom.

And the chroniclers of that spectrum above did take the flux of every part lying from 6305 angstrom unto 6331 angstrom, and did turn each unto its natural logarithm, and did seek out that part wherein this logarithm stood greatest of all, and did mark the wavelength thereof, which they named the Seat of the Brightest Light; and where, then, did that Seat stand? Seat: 6309.31 angstrom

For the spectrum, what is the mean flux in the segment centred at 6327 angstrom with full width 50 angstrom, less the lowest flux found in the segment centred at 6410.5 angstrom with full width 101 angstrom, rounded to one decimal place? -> 1.0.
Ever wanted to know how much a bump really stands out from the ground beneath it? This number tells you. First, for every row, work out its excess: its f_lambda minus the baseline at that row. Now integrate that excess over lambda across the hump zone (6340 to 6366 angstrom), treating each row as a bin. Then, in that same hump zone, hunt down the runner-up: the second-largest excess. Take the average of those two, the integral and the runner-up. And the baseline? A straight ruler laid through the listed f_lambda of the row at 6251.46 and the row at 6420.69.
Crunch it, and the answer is -2.1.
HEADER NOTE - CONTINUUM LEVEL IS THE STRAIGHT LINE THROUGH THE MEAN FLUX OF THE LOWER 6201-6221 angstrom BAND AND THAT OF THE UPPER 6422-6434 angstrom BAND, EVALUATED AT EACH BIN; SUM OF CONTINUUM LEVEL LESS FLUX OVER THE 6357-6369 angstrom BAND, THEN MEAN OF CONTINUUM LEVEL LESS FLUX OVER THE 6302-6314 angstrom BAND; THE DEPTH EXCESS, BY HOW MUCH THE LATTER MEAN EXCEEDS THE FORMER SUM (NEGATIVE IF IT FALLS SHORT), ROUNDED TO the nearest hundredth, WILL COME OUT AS 0.10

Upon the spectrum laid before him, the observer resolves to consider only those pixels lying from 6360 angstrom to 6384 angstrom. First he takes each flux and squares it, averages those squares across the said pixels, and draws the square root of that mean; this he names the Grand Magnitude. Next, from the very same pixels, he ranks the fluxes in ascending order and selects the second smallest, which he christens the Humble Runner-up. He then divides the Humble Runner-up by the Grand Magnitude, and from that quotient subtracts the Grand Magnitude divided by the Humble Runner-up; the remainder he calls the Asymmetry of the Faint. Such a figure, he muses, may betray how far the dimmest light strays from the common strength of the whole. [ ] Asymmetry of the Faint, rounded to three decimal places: -0.018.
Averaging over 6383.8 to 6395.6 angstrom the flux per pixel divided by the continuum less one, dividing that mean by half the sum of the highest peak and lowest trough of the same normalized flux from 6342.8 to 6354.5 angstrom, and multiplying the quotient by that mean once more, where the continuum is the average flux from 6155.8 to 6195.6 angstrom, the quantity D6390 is -0.02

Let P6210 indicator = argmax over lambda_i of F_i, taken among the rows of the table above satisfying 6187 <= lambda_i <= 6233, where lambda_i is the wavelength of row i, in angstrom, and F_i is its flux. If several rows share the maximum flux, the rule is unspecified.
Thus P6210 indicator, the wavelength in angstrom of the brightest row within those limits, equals 6191.30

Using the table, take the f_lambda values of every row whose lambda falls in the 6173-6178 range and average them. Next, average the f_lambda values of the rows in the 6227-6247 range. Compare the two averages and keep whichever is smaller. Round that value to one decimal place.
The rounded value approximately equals 14.9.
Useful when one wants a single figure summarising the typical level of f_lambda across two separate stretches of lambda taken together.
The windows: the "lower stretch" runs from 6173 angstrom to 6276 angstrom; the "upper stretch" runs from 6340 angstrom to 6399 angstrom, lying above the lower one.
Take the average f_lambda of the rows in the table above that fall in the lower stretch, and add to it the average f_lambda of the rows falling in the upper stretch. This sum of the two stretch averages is 29.6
